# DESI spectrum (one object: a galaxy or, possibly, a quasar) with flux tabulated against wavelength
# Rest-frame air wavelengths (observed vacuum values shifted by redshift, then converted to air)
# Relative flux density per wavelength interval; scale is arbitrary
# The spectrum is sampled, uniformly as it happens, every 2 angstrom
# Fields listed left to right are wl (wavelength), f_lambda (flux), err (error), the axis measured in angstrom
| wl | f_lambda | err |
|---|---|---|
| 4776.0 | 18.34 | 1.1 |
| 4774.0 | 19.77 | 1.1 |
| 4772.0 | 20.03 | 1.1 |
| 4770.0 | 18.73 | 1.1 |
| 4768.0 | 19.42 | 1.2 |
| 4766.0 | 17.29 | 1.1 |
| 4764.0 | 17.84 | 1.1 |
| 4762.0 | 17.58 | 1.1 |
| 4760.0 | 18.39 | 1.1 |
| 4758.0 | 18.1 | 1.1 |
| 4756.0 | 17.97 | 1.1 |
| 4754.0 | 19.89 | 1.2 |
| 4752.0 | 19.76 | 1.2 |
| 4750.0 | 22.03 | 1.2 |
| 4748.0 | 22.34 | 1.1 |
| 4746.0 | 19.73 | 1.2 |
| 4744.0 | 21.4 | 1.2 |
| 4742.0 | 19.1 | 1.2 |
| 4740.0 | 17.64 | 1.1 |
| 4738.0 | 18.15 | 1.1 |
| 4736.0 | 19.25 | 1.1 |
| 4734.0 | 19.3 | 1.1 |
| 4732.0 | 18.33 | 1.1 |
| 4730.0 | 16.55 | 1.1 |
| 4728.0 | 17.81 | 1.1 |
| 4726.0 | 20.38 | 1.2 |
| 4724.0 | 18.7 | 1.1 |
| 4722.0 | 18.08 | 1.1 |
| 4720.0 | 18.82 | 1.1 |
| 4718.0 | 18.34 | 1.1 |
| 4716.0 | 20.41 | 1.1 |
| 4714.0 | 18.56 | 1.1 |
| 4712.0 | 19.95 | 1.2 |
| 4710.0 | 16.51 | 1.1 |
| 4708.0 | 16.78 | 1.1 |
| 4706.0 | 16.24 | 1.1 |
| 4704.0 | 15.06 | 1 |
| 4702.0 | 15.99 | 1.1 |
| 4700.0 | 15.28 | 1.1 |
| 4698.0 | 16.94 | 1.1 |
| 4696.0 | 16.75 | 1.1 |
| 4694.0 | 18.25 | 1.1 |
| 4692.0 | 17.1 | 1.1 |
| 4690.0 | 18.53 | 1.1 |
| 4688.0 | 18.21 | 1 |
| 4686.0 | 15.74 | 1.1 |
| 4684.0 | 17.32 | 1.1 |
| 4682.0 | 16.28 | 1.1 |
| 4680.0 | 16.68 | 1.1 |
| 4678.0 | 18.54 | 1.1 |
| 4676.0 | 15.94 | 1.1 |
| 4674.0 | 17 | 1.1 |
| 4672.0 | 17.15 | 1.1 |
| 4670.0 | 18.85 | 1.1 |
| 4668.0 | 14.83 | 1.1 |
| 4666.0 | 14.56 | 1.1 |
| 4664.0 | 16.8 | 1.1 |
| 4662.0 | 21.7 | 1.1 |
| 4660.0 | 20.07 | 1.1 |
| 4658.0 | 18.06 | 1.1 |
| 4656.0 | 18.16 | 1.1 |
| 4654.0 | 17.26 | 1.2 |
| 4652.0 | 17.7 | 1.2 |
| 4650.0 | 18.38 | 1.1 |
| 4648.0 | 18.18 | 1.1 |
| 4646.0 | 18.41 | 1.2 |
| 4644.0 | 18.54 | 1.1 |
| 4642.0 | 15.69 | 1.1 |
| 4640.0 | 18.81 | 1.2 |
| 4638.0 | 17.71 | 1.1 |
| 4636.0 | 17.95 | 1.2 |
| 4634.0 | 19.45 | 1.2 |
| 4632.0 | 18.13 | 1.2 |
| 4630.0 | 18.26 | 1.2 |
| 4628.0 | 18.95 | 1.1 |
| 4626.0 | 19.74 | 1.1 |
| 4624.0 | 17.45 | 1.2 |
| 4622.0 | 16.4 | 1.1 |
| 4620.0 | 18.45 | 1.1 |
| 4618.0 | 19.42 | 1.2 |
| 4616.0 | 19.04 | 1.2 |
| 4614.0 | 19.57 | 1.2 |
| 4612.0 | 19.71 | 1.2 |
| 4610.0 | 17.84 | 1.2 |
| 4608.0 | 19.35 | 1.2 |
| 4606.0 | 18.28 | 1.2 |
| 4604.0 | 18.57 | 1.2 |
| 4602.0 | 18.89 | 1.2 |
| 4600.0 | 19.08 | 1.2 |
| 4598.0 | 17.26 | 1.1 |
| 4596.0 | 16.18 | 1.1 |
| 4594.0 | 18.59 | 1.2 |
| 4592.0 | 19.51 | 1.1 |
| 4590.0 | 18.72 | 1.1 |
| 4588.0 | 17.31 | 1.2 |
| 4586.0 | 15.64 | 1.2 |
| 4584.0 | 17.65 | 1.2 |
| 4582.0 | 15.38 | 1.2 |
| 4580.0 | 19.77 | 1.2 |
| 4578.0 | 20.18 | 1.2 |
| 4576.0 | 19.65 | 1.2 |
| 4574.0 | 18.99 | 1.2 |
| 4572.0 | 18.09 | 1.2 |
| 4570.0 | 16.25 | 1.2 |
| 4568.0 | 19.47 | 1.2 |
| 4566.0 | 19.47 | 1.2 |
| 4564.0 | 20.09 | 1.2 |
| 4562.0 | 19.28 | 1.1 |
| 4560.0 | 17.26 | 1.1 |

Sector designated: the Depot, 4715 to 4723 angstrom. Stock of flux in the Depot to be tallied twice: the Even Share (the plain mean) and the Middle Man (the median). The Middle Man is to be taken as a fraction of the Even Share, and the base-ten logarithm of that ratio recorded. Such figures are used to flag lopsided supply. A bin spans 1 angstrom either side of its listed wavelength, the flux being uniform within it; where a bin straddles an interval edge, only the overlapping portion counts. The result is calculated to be -0.008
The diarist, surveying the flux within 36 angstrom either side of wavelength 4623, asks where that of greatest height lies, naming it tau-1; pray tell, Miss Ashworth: 4626.0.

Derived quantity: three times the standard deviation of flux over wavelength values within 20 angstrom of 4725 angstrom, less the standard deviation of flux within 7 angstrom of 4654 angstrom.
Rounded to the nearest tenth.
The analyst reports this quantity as 3.3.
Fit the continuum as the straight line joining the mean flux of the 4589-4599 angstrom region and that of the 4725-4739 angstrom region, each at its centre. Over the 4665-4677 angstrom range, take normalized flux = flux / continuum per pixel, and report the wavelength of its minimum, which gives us 4666.0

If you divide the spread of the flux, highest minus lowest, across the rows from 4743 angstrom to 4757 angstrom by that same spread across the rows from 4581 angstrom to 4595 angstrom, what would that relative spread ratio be 1.1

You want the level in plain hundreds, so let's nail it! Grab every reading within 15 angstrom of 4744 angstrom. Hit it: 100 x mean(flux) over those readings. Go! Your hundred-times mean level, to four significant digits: 1930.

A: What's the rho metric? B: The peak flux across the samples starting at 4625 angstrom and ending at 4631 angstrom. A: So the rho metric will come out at 19.74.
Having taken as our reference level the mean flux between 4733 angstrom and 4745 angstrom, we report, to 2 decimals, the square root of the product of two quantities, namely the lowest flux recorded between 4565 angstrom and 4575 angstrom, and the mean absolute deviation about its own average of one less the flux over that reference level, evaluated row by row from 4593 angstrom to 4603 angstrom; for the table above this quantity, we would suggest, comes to 0.93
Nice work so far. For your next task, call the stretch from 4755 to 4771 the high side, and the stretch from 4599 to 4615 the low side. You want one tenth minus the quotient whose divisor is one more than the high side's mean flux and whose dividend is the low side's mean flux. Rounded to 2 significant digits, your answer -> -0.89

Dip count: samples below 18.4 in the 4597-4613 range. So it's 3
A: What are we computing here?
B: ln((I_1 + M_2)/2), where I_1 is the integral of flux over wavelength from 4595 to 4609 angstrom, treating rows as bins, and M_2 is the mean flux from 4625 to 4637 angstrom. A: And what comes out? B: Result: 4.9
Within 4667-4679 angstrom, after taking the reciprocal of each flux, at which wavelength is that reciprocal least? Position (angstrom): 4670.0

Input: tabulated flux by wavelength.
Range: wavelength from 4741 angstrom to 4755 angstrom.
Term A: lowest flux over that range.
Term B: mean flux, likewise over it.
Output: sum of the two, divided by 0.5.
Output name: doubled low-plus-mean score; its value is 79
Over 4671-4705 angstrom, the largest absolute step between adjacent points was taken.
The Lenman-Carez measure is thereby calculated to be 2.6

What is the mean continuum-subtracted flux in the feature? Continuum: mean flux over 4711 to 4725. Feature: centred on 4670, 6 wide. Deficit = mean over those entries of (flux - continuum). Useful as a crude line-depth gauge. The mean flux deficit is -2.0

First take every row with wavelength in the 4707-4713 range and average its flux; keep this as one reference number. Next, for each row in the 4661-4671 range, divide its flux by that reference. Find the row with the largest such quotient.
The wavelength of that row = 4662.0 angstrom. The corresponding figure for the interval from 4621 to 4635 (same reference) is 4626.0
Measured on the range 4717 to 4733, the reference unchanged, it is 4726.0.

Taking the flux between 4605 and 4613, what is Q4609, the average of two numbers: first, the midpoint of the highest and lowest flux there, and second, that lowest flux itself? 18.3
